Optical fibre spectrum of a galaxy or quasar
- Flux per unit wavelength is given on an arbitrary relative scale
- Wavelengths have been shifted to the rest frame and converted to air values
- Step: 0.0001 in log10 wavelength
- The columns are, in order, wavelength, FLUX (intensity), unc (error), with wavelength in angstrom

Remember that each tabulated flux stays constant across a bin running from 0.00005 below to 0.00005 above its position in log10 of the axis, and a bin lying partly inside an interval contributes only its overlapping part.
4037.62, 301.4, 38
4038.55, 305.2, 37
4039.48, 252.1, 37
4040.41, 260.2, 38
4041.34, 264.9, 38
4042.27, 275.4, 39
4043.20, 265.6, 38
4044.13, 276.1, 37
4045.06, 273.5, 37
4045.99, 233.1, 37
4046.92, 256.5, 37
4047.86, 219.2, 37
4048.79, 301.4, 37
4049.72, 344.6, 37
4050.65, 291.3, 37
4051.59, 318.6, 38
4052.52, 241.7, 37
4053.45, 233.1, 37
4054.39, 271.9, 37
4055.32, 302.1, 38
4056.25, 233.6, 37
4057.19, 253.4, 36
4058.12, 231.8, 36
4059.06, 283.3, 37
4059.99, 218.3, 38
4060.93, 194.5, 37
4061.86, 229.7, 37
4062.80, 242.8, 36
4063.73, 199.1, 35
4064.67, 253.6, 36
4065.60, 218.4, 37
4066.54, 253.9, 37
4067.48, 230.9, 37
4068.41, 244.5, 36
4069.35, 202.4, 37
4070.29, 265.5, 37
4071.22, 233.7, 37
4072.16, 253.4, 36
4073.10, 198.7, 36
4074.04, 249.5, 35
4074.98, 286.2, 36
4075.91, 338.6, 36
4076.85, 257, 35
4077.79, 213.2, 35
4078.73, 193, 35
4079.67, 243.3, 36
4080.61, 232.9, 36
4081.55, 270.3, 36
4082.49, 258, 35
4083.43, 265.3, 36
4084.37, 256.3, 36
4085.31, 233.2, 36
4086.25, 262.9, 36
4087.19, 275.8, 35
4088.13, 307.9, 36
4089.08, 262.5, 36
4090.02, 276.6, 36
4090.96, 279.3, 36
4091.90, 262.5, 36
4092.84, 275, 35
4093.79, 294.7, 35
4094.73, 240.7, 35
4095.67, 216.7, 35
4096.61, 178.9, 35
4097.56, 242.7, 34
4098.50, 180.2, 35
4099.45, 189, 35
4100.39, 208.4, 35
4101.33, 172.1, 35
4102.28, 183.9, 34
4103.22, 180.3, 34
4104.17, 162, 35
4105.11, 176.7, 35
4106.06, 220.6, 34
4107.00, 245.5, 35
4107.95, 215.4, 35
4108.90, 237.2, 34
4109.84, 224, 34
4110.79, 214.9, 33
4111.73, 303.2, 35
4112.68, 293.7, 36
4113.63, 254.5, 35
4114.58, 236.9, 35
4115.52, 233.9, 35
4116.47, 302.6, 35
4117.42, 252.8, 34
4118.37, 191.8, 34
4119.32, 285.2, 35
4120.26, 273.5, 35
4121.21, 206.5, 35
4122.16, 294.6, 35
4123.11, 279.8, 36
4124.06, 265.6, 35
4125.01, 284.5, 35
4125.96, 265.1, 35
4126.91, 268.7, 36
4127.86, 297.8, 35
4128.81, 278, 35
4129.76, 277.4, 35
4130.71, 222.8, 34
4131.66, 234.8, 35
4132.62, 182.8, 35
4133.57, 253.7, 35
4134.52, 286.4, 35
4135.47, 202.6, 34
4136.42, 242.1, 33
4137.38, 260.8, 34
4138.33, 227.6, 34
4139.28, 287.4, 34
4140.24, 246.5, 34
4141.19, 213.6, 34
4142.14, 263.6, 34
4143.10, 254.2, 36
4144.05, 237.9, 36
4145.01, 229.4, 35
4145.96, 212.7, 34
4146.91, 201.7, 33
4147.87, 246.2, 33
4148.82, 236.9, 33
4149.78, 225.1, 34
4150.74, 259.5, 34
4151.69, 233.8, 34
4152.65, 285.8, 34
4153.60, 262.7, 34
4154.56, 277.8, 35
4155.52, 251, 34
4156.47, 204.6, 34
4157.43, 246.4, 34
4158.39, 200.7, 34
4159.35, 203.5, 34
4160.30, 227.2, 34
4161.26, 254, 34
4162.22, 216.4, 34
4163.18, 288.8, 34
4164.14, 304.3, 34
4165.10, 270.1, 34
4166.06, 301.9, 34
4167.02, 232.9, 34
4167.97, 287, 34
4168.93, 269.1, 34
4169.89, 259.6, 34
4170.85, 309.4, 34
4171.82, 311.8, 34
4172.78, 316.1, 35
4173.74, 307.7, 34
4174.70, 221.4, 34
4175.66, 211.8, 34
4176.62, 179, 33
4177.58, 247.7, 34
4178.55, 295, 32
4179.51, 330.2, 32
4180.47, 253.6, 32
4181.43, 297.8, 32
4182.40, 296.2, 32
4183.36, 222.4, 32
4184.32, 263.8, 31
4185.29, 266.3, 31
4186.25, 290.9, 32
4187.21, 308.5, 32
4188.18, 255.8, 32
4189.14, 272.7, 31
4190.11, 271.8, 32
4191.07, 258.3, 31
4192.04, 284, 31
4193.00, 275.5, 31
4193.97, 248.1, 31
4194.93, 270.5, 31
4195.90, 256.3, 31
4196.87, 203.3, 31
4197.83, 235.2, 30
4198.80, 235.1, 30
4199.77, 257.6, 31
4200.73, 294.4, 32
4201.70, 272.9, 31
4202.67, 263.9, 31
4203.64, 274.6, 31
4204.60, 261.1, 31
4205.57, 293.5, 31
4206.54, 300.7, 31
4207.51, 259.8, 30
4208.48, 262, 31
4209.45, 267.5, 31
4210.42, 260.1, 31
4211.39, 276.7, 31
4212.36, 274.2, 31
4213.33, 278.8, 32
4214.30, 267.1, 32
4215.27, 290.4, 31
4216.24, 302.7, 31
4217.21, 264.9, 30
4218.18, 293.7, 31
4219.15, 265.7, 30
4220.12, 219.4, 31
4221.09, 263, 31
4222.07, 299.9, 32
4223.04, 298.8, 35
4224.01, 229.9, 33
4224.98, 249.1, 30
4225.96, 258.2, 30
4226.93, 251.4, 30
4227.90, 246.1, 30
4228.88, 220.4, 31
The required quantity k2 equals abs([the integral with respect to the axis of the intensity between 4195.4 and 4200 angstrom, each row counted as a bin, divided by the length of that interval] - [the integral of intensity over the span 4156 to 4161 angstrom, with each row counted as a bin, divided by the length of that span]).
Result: 18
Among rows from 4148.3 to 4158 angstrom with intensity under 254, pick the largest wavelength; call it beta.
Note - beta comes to 4157.43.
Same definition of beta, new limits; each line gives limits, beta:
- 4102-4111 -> 4110.79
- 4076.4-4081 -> 4080.61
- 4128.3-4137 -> 4136.42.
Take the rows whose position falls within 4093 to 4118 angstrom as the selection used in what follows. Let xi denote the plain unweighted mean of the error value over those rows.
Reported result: 34.7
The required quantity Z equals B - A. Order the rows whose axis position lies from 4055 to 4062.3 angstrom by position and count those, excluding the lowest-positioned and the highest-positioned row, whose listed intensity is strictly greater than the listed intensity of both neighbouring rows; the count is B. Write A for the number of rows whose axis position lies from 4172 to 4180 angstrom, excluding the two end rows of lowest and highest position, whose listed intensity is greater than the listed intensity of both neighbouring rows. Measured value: 2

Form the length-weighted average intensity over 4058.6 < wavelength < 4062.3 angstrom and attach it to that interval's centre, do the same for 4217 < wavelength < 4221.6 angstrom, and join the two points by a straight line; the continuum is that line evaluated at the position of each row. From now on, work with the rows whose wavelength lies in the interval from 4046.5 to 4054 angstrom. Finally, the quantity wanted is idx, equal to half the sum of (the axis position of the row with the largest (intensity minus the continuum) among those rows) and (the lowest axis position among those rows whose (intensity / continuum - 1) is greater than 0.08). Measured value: 4048.3 angstrom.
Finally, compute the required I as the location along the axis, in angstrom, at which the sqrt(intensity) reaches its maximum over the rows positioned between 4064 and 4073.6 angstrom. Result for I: 4070.29 angstrom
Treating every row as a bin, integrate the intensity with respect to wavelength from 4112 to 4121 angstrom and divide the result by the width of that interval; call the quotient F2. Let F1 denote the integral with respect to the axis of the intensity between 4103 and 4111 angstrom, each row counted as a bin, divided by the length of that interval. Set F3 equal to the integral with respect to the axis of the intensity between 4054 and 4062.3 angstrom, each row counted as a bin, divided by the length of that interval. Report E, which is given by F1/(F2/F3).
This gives 200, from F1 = 209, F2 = 258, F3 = 246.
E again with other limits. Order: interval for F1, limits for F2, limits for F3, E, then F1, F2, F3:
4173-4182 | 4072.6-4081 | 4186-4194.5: 292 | 262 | 246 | 274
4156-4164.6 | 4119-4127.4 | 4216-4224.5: 239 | 238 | 269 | 270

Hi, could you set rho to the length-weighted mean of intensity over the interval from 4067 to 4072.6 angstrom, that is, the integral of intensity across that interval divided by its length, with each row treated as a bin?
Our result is 238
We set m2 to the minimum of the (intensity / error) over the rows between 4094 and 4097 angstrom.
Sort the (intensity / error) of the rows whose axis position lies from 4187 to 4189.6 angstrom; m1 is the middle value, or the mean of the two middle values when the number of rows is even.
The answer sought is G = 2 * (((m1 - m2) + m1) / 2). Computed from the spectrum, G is 12.5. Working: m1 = 8.8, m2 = 5.1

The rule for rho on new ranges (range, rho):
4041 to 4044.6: 271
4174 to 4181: 251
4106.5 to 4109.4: 233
